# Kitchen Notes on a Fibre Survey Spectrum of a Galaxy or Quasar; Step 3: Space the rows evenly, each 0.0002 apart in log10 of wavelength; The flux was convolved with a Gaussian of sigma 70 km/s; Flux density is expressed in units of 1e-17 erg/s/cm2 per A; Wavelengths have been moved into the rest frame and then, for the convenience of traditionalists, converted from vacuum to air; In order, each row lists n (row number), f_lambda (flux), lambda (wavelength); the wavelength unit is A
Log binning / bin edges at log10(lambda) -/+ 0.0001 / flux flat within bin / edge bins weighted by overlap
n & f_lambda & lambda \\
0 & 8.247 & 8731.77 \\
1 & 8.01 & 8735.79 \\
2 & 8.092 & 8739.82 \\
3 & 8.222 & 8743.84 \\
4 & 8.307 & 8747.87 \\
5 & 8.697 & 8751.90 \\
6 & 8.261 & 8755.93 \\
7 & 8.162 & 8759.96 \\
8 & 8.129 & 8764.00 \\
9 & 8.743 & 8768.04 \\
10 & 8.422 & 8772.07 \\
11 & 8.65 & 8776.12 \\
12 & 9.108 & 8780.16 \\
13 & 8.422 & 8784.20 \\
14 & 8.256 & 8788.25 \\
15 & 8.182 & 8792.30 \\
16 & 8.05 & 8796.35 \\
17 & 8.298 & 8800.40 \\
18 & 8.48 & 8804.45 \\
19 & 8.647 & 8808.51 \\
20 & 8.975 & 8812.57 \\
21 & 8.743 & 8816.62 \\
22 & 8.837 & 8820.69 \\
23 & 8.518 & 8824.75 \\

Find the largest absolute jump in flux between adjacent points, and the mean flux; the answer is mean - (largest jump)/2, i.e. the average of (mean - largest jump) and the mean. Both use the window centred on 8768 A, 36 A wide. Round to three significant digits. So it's 8.17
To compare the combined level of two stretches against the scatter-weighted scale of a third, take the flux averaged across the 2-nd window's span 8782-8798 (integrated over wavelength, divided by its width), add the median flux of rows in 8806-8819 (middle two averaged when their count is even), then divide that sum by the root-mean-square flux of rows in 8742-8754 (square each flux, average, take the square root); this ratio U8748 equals 2.02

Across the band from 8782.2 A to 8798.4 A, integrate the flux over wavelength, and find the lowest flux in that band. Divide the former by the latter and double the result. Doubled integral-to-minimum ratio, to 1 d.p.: 33.1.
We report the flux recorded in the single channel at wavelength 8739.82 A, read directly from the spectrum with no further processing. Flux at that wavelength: 8.092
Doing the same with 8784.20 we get 8.422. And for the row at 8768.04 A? 8.743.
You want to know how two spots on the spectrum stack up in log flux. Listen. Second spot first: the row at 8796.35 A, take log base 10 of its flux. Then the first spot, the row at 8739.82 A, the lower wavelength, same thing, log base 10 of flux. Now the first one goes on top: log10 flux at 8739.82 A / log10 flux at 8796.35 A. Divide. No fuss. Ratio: 1.00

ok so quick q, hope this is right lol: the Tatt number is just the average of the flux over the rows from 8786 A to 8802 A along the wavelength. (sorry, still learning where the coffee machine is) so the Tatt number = 8.2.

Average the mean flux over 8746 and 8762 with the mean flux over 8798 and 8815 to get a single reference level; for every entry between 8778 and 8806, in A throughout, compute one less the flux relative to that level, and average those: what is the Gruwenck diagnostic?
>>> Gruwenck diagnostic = 0.009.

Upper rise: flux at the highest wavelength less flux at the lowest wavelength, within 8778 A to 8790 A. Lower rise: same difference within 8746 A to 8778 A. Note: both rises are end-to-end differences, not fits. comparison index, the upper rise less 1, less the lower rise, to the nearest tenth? -2.2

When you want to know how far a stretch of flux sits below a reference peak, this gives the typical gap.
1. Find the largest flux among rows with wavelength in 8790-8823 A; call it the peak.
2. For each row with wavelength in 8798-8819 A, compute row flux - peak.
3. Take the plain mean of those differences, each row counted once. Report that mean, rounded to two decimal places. -0.35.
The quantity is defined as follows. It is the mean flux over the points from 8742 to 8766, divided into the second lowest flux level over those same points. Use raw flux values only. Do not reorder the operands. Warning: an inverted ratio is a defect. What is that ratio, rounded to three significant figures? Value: 0.984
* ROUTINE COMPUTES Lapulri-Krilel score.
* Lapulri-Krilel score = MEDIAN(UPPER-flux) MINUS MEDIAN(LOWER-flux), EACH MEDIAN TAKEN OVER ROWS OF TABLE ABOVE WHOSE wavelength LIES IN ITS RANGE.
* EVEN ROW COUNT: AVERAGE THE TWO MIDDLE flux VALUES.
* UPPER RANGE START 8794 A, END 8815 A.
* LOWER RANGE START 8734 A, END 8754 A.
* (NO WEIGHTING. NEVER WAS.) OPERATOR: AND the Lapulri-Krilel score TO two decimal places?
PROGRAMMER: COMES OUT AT 0.26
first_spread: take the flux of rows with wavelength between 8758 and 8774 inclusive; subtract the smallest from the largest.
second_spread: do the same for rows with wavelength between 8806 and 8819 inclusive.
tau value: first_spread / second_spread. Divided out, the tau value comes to 1.87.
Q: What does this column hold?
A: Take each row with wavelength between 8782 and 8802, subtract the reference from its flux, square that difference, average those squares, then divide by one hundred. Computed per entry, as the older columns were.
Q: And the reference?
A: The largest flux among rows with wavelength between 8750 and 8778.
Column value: 0.0027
